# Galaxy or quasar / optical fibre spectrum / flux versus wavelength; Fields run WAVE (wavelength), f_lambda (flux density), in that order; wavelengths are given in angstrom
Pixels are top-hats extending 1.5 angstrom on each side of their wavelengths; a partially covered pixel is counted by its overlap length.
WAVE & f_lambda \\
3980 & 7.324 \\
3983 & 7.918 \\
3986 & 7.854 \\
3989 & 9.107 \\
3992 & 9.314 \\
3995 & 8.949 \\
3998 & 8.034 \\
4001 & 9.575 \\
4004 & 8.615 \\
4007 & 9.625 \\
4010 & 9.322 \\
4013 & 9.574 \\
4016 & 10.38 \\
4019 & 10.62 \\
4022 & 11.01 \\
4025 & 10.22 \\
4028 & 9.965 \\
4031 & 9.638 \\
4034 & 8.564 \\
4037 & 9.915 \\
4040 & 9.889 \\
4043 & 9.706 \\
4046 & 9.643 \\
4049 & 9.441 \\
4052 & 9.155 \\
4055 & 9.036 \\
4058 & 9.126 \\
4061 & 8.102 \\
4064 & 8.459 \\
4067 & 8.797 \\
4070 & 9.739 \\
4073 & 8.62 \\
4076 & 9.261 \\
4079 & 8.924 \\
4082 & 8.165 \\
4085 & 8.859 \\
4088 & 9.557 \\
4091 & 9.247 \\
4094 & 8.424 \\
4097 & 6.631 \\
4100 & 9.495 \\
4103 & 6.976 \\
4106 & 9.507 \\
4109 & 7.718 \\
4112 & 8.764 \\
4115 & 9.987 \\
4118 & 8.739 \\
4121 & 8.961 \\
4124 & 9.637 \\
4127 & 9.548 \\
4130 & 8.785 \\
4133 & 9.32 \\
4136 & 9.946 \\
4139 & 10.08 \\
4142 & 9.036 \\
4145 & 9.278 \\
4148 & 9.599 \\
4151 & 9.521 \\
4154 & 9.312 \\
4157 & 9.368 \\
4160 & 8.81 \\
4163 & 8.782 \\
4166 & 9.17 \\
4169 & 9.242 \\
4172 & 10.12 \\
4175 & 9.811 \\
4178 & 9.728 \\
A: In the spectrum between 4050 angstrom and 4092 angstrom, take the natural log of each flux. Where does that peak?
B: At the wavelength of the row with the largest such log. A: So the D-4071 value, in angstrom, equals 4070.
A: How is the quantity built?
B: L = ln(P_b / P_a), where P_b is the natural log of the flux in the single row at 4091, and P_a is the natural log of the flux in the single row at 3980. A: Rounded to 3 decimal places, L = 0.111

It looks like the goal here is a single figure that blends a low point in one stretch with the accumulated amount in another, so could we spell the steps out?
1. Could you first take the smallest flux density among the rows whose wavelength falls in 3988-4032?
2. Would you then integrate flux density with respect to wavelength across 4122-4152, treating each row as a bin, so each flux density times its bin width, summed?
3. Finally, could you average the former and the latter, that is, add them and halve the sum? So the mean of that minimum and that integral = 146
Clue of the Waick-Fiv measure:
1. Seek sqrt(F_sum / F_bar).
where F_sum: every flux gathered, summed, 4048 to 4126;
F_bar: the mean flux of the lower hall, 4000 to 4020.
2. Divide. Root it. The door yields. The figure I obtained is 4.9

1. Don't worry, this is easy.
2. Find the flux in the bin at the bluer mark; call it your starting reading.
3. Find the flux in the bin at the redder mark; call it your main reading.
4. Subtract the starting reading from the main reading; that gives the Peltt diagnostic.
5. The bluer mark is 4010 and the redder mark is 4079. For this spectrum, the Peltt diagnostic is -0.4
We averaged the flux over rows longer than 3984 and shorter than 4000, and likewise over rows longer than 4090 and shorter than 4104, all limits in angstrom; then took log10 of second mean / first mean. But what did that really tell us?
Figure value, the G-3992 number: -0.026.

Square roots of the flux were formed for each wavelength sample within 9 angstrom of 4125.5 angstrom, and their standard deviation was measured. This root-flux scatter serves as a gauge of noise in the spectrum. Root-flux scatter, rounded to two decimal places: 0.06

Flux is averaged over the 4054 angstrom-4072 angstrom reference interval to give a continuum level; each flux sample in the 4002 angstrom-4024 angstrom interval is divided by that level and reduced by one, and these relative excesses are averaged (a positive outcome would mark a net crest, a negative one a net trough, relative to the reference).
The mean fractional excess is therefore 0.11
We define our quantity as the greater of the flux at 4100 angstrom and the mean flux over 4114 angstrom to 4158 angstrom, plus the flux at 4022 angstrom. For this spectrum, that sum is 20.5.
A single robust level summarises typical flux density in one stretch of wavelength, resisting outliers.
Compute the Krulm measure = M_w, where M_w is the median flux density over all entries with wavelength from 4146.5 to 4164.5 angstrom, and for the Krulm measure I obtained 9.3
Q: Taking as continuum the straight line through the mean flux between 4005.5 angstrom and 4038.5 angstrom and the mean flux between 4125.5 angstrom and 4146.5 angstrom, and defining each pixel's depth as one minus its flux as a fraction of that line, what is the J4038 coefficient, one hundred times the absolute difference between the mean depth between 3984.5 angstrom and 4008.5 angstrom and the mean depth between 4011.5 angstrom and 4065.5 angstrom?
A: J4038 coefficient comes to 8.6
